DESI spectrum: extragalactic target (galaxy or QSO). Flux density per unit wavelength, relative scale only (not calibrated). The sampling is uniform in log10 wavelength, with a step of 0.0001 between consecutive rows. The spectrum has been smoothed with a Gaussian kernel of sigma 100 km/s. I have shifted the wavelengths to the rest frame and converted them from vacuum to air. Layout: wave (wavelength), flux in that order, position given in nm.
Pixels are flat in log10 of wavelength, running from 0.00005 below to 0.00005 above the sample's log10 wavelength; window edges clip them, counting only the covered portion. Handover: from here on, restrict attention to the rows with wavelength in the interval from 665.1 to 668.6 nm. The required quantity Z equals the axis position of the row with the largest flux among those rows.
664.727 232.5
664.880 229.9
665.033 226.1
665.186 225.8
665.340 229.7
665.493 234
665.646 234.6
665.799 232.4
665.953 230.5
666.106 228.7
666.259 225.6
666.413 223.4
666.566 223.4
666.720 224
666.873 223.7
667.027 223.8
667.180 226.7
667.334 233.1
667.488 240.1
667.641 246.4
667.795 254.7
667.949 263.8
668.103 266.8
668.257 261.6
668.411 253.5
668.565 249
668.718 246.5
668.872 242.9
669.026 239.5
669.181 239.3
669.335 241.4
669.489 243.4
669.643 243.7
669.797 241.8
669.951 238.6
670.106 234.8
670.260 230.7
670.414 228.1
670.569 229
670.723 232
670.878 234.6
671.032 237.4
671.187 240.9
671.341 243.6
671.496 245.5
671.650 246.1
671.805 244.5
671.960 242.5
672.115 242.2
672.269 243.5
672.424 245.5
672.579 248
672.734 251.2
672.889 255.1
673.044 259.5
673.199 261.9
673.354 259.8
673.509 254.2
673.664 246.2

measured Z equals 668.103 nm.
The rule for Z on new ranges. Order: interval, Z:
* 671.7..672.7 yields 672.579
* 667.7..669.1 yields 668.103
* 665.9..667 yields 665.953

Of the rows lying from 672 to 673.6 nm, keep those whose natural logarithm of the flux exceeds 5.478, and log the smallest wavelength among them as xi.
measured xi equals 672.115 nm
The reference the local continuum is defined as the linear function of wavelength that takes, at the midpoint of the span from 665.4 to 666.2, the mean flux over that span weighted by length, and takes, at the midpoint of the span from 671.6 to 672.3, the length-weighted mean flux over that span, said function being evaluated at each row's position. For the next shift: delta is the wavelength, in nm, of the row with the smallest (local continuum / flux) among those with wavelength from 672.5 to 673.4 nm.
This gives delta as 673.199 nm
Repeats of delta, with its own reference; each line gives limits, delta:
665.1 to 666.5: 665.646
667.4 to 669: 668.103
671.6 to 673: 672.889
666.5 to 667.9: 667.795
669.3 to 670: 669.643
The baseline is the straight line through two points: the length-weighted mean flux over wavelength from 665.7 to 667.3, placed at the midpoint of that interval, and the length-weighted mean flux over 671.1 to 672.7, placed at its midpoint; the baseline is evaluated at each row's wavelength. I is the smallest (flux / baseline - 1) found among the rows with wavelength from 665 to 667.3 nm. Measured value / -0.020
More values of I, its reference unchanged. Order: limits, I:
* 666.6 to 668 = -0.020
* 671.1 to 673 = -0.012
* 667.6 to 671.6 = -0.047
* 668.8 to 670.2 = -0.015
